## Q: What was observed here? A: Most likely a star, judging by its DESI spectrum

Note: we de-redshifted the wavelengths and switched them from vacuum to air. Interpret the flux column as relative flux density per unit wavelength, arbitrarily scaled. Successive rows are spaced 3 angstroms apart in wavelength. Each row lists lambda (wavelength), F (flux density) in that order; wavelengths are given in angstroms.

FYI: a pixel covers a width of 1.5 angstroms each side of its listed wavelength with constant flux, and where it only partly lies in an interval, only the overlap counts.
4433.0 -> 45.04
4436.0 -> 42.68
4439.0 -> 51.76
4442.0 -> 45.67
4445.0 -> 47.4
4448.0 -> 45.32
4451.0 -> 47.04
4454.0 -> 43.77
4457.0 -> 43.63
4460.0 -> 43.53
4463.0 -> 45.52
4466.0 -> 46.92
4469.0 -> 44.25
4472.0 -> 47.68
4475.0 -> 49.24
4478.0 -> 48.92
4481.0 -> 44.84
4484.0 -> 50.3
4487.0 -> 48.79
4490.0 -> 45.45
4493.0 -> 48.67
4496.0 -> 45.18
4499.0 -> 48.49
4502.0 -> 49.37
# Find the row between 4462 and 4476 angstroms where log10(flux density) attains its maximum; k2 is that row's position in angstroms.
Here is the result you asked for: 4475.0 angstroms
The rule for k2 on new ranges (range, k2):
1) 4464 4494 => 4484.0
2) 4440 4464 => 4445.0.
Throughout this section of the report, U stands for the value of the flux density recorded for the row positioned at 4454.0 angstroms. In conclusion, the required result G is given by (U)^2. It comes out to 1916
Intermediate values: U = 43.77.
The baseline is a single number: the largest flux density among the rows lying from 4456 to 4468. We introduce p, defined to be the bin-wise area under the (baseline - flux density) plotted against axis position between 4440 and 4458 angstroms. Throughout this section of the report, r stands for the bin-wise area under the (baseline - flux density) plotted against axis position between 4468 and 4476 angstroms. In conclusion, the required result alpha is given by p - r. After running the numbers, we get 23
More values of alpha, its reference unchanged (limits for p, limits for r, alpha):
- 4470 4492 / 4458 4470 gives -43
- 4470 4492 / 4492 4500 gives -17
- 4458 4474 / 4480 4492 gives 28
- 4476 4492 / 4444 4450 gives -17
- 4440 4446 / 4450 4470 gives -40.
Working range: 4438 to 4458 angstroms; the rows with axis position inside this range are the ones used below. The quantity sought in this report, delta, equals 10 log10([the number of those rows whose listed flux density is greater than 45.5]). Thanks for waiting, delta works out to 6.02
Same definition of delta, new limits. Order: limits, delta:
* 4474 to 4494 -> 6.99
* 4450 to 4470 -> 4.77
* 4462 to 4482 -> 6.99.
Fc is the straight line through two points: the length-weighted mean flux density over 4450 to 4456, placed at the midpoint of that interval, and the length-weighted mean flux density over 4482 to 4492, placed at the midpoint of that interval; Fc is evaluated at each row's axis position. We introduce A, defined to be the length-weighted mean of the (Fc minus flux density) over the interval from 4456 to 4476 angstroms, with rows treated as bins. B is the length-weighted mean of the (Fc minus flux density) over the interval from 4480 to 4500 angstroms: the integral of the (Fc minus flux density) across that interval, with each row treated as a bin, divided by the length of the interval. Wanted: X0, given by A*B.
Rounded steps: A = 0.4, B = 0.9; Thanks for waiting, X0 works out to 0.38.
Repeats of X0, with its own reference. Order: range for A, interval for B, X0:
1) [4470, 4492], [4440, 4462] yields 0.12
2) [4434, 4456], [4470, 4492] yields 0.52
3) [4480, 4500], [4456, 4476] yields 0.38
